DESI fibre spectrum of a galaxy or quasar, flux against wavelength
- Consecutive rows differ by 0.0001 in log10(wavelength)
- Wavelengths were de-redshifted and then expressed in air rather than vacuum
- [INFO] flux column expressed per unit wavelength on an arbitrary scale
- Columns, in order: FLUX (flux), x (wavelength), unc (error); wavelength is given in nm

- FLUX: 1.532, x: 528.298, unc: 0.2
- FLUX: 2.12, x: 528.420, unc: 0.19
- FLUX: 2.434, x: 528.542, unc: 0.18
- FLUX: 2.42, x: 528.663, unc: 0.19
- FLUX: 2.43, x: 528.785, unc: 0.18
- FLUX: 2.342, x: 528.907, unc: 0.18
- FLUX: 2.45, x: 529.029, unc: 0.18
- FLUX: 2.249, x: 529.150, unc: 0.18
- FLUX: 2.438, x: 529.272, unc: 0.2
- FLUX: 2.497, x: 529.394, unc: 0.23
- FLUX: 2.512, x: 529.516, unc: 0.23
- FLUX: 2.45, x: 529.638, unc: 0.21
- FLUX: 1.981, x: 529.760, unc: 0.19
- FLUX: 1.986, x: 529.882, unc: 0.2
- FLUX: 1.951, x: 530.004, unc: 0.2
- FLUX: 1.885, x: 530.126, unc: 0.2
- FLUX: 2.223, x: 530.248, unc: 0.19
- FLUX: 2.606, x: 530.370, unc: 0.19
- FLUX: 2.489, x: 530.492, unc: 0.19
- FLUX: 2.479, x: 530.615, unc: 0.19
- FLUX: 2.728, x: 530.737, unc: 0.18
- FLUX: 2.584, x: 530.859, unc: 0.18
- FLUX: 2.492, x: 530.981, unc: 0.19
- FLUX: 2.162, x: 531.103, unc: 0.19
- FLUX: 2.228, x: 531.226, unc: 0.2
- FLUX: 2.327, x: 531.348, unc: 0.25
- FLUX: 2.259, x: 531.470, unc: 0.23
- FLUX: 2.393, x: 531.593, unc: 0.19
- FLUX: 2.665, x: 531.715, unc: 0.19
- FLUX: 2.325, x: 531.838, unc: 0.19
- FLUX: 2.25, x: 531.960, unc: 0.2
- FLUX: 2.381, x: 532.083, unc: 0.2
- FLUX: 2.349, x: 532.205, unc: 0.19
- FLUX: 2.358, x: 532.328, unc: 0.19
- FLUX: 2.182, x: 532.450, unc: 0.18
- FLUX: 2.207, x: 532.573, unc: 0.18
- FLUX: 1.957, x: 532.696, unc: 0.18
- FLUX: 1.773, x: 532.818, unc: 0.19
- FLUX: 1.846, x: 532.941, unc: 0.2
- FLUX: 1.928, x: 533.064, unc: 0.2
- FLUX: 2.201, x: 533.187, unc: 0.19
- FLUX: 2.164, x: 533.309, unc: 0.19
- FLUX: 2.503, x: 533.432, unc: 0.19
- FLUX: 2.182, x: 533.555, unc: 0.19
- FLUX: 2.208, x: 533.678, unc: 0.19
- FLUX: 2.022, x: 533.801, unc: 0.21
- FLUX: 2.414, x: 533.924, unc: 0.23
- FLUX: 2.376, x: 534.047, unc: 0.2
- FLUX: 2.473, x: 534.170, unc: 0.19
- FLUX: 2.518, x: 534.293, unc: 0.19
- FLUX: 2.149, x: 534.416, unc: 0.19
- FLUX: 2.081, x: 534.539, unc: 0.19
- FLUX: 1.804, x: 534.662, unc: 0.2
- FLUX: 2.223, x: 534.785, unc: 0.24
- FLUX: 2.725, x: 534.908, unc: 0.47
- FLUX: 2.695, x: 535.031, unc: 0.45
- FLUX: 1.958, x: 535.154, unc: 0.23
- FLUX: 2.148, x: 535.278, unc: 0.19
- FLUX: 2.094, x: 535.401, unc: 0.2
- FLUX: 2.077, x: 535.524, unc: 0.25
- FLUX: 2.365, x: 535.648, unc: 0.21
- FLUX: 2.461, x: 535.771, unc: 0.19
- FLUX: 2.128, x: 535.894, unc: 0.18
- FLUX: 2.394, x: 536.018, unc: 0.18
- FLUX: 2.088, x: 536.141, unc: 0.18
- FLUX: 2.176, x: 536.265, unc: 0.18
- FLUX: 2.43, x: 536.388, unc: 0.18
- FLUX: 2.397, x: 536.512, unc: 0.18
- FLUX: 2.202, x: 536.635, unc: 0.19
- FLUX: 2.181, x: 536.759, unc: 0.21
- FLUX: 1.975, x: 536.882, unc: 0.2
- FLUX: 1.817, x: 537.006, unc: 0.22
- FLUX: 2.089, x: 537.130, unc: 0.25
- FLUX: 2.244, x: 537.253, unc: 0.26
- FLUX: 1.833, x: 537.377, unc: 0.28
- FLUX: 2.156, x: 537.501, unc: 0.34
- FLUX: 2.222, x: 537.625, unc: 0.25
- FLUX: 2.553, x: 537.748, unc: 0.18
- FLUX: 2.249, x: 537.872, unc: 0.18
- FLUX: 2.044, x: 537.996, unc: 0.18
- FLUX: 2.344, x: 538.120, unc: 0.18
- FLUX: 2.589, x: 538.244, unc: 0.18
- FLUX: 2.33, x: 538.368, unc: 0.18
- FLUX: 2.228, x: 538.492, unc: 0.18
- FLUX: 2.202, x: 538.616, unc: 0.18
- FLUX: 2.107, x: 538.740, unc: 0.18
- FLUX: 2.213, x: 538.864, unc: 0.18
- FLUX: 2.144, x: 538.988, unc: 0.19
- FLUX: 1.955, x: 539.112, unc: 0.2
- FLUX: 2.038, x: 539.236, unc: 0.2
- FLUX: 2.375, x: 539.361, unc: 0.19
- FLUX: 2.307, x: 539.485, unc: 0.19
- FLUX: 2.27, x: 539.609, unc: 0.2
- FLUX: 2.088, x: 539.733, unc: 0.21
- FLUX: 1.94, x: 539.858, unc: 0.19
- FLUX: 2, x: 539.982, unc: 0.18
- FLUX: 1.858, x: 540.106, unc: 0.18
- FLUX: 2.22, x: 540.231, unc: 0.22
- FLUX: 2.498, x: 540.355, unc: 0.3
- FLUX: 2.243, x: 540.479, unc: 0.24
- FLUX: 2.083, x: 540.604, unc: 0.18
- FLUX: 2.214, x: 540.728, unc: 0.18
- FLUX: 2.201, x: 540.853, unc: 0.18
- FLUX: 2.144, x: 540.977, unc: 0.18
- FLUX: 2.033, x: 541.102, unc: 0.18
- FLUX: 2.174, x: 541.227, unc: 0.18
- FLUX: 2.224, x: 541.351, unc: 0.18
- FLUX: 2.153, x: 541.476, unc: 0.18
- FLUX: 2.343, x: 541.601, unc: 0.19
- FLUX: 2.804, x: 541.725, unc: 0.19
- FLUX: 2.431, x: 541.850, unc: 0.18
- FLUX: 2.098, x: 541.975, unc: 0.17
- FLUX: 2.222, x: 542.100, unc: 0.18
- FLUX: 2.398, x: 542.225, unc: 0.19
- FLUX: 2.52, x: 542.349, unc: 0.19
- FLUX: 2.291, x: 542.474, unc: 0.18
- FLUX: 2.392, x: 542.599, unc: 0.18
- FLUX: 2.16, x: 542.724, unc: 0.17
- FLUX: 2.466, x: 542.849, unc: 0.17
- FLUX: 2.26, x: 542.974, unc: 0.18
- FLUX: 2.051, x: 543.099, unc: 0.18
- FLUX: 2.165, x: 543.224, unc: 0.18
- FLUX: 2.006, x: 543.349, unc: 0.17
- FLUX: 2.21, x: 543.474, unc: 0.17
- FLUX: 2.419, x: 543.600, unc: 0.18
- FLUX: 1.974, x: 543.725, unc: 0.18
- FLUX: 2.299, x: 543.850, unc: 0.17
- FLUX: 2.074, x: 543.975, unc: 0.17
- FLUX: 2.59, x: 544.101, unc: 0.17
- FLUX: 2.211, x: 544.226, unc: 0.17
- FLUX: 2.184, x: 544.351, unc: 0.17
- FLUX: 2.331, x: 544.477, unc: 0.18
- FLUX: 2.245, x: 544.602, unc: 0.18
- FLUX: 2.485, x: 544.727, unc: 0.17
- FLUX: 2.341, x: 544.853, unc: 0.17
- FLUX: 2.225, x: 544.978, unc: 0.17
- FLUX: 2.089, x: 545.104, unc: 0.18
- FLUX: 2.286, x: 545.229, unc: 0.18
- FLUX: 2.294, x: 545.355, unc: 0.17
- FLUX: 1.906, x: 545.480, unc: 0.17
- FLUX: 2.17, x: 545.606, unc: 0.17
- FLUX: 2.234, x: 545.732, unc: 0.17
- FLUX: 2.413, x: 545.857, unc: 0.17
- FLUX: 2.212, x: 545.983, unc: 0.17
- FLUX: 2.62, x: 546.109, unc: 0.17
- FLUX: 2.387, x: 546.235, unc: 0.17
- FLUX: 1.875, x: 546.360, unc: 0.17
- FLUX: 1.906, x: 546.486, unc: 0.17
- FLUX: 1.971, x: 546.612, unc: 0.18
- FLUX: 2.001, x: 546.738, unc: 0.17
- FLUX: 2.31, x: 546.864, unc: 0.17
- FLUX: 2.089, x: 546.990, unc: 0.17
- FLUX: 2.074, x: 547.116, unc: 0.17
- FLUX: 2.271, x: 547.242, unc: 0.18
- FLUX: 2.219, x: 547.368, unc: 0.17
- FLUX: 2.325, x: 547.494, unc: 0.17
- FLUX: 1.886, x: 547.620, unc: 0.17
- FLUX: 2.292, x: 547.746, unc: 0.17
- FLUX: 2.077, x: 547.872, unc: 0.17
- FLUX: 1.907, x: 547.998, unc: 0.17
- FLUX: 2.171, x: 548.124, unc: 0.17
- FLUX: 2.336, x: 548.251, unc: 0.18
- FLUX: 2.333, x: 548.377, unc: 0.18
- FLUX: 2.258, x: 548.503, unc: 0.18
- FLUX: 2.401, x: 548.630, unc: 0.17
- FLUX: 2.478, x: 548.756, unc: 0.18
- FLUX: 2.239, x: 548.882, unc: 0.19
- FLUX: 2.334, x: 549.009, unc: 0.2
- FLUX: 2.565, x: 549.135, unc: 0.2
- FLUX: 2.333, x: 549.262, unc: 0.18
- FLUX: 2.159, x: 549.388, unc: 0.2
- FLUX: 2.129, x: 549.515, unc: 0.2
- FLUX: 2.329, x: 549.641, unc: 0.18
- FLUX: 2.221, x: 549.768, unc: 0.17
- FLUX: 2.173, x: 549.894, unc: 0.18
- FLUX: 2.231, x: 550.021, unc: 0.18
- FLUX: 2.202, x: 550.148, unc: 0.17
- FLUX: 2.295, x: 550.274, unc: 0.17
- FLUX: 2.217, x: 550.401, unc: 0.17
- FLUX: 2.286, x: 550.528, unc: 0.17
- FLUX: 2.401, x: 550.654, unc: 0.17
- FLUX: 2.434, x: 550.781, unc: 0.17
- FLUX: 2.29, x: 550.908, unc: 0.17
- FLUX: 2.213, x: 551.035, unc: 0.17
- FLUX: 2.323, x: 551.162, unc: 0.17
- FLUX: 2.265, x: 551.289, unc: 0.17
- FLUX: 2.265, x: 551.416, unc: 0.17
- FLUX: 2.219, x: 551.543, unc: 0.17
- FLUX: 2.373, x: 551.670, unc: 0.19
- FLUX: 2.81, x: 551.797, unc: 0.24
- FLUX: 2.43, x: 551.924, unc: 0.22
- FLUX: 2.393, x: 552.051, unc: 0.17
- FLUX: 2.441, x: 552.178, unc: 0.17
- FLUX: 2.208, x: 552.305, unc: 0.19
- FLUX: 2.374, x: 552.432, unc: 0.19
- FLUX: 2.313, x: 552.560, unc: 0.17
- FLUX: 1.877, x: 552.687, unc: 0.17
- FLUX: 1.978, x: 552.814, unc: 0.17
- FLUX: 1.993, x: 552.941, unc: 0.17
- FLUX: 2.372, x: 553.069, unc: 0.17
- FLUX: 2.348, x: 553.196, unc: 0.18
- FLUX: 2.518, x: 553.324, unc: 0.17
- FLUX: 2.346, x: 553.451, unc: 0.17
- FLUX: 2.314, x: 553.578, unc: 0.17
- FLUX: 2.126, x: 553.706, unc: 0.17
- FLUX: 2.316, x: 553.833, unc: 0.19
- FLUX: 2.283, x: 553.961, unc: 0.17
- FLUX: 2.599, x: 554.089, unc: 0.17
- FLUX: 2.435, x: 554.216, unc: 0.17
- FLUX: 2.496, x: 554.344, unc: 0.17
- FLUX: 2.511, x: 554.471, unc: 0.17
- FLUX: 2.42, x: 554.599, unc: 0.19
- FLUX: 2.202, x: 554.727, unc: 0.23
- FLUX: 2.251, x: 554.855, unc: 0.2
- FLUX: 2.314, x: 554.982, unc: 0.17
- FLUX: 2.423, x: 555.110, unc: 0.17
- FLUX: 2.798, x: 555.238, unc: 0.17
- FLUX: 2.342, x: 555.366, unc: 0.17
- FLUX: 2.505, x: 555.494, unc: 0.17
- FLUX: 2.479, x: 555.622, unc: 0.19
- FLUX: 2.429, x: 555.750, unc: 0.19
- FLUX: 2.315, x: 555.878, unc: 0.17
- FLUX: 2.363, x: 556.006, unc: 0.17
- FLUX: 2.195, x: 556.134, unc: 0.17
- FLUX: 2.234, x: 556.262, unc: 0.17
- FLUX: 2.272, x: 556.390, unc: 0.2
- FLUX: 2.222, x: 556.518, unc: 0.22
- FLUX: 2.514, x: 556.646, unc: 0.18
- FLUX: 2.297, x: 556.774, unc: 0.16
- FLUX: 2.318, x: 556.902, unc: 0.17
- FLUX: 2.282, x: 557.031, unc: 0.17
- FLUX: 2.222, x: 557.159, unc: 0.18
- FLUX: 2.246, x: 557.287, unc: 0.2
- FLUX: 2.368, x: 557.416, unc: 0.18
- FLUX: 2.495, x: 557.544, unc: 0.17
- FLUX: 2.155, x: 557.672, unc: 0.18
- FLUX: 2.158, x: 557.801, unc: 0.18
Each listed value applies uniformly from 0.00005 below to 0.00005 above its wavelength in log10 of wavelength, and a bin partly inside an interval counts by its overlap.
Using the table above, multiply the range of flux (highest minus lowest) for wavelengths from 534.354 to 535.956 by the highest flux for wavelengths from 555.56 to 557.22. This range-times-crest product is 2.32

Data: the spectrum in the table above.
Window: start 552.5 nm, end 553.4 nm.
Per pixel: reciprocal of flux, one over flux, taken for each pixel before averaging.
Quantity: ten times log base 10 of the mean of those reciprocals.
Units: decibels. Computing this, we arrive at -3.4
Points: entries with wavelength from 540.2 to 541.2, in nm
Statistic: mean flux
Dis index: 2.20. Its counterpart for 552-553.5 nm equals 2.26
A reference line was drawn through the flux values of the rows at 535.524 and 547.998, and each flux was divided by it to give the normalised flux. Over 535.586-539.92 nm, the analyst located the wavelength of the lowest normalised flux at 537.006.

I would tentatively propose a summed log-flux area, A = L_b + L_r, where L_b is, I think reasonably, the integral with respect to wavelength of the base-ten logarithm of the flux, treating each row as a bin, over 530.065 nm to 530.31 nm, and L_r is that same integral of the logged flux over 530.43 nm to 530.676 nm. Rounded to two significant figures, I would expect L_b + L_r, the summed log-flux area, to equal 0.17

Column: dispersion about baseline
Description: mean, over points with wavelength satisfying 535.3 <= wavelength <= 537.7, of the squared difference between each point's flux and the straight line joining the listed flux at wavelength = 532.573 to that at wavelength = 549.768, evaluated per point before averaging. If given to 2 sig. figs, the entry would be 0.033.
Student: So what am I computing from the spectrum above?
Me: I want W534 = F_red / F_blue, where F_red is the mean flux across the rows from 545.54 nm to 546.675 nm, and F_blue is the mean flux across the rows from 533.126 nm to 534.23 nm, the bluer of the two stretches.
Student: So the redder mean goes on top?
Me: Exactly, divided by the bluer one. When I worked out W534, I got 0.96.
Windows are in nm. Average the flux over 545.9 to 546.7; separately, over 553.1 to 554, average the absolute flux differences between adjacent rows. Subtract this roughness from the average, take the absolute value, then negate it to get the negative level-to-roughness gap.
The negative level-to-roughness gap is -2.031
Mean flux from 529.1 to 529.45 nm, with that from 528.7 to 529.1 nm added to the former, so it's 4.80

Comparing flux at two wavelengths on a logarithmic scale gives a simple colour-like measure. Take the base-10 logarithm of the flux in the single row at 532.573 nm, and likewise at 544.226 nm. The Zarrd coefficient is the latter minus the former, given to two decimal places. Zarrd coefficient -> 0.00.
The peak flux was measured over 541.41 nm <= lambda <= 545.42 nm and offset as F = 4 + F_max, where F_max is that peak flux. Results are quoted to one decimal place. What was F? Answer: 6.8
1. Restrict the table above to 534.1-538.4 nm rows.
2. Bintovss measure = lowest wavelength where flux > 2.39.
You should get 534.170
